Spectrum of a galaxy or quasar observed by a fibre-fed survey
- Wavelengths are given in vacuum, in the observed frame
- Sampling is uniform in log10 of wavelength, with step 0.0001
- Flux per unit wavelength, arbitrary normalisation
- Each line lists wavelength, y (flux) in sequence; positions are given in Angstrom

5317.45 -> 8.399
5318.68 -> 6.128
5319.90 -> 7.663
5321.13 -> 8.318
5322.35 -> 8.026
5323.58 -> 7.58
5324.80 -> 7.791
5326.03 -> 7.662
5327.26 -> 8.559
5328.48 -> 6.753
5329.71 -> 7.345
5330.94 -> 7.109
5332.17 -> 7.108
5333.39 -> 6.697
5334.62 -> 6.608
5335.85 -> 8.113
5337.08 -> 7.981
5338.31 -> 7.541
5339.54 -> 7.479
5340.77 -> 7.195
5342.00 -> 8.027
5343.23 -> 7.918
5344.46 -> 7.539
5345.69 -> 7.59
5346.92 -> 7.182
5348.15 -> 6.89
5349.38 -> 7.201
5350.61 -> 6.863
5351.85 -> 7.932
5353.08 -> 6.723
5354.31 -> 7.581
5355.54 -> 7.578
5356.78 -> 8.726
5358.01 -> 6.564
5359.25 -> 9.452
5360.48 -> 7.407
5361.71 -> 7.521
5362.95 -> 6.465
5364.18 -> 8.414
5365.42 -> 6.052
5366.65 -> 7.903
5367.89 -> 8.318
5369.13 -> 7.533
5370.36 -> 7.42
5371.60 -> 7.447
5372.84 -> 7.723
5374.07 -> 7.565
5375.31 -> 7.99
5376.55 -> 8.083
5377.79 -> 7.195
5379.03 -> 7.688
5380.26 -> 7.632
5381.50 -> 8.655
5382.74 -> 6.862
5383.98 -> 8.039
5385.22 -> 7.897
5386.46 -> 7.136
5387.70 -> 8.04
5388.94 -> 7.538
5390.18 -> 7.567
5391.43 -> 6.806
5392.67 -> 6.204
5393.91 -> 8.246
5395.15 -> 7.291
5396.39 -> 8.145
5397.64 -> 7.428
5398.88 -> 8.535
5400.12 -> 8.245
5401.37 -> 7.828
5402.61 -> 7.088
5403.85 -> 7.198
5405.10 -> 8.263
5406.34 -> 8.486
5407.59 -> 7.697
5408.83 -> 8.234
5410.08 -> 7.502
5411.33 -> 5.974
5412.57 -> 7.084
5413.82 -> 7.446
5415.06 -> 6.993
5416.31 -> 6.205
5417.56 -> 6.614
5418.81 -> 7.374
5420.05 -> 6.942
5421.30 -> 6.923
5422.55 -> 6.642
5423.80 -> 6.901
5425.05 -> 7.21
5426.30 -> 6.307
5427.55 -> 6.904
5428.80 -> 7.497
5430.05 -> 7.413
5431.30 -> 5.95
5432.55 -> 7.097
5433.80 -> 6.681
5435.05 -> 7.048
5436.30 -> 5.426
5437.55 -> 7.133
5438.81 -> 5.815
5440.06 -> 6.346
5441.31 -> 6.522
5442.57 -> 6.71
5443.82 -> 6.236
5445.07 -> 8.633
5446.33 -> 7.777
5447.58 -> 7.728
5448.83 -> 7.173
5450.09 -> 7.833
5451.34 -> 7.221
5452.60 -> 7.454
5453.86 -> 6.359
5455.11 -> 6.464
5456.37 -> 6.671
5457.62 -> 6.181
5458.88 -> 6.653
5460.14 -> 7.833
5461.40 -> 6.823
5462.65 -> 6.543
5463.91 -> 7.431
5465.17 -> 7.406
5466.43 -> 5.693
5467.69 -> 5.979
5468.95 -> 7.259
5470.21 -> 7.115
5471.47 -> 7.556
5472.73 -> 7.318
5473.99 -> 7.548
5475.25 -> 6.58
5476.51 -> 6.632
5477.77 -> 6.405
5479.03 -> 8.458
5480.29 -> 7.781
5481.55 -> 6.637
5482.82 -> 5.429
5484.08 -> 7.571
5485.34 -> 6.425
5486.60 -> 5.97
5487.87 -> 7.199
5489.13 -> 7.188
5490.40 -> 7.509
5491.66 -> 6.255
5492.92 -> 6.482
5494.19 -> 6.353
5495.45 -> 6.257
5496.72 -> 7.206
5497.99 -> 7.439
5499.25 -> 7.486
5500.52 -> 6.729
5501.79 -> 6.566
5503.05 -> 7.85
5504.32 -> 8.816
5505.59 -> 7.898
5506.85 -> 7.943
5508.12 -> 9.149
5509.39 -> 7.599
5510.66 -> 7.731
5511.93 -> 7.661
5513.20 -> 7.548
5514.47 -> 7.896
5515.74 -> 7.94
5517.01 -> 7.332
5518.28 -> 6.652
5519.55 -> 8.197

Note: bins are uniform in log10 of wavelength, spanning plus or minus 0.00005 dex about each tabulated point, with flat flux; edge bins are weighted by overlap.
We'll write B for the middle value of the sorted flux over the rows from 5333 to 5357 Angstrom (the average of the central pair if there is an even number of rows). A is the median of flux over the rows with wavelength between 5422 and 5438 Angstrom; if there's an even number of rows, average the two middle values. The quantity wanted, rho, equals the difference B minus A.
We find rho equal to 0.6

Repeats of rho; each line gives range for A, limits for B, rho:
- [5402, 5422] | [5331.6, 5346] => 0.4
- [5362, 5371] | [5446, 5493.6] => -0.4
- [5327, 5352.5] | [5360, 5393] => 0.2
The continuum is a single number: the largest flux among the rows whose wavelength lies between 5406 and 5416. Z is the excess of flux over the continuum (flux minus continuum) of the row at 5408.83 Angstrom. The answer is -0.3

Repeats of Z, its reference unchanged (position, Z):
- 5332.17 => -1.4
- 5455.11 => -2.0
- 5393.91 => -0.2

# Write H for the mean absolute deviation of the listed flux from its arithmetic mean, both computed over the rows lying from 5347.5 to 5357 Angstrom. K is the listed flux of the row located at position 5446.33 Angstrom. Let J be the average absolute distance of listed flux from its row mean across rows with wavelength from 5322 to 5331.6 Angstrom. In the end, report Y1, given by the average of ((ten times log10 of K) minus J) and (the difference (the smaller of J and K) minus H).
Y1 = 4.195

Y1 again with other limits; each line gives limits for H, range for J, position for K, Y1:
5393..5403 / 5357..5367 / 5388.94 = 4.165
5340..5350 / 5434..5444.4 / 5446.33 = 4.291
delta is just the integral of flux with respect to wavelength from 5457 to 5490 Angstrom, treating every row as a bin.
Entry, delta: 228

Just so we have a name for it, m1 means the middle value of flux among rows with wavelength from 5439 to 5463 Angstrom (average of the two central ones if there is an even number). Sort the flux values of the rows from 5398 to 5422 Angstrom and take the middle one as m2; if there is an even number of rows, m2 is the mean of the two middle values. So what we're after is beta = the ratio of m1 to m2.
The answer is 0.91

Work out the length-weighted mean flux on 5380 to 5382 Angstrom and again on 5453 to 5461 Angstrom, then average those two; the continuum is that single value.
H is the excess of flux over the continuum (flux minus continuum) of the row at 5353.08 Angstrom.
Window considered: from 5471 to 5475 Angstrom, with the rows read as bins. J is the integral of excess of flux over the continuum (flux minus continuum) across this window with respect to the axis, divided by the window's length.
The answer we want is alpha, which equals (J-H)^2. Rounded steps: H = -0.7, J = -0.1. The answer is 0.44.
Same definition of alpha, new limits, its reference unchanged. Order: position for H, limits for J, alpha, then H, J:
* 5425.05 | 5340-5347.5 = 0.13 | -0.2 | 0.1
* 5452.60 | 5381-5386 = 0.13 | 0.0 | 0.4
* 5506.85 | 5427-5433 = 0.95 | 0.5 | -0.5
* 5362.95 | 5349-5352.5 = 0.76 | -1.0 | -0.1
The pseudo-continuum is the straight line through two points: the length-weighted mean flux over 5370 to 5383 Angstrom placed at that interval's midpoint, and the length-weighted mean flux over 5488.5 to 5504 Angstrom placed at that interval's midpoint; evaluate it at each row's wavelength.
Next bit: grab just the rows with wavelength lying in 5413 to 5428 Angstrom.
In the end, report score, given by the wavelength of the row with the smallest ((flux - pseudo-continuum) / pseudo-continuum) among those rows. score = 5416.31 Angstrom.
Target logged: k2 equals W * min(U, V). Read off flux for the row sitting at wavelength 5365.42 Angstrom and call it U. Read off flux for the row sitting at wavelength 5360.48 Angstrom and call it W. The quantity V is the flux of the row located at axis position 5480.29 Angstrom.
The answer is 45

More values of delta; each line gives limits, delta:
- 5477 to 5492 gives 104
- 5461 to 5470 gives 61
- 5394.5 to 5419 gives 183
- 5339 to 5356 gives 126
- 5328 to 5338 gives 72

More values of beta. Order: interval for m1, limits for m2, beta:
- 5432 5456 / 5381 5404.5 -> 0.93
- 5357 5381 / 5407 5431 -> 1.08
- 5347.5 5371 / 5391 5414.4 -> 1.00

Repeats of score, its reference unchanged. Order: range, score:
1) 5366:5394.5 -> 5392.67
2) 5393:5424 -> 5411.33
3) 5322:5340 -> 5334.62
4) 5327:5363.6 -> 5362.95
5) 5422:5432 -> 5431.30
